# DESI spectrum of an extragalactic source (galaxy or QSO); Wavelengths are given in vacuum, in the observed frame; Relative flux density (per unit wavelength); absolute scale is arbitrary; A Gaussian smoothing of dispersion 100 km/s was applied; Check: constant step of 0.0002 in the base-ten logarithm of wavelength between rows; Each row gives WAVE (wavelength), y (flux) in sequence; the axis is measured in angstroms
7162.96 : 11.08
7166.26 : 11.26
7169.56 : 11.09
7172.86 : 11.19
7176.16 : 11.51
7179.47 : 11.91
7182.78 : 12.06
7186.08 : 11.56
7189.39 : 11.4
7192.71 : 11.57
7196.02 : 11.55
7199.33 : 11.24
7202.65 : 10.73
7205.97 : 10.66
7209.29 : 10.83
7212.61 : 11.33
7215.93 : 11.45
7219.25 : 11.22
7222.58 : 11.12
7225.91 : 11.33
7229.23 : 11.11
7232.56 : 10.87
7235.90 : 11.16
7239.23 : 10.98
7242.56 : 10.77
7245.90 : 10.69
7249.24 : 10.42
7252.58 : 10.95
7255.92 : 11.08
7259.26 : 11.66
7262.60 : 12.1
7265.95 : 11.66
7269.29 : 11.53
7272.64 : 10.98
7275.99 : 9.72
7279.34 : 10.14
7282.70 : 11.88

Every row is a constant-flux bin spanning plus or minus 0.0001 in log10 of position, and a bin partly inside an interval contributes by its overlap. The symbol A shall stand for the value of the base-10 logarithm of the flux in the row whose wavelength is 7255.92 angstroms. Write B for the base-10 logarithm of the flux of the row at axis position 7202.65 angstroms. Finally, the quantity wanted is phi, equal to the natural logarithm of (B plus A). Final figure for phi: 0.730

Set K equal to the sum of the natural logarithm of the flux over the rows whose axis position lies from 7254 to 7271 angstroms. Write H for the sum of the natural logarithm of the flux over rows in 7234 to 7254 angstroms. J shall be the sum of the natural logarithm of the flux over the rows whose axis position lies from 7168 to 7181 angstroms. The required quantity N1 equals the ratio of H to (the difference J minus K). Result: -6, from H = 14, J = 10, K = 12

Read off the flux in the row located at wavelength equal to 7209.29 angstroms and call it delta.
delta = 10.83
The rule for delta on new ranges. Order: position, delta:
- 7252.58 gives 10.95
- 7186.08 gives 11.56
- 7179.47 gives 11.91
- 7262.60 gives 12.1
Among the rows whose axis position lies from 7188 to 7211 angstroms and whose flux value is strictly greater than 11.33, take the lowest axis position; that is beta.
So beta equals 7189.39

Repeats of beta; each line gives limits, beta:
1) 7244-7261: 7259.26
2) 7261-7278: 7262.60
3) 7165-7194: 7176.16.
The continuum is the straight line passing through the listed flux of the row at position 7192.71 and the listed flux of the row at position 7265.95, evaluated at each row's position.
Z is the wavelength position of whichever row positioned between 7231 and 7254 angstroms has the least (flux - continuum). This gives 7249.24 angstroms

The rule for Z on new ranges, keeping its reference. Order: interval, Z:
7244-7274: 7249.24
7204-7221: 7205.97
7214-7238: 7232.56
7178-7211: 7205.97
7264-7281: 7275.99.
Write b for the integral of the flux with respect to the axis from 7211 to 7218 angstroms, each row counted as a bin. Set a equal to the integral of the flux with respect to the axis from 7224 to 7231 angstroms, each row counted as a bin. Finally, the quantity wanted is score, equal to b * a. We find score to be 6262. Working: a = 79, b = 80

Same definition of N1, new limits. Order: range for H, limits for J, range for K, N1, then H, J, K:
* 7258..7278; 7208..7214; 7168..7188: -1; 15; 5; 15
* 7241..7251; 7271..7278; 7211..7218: -36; 7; 5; 5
